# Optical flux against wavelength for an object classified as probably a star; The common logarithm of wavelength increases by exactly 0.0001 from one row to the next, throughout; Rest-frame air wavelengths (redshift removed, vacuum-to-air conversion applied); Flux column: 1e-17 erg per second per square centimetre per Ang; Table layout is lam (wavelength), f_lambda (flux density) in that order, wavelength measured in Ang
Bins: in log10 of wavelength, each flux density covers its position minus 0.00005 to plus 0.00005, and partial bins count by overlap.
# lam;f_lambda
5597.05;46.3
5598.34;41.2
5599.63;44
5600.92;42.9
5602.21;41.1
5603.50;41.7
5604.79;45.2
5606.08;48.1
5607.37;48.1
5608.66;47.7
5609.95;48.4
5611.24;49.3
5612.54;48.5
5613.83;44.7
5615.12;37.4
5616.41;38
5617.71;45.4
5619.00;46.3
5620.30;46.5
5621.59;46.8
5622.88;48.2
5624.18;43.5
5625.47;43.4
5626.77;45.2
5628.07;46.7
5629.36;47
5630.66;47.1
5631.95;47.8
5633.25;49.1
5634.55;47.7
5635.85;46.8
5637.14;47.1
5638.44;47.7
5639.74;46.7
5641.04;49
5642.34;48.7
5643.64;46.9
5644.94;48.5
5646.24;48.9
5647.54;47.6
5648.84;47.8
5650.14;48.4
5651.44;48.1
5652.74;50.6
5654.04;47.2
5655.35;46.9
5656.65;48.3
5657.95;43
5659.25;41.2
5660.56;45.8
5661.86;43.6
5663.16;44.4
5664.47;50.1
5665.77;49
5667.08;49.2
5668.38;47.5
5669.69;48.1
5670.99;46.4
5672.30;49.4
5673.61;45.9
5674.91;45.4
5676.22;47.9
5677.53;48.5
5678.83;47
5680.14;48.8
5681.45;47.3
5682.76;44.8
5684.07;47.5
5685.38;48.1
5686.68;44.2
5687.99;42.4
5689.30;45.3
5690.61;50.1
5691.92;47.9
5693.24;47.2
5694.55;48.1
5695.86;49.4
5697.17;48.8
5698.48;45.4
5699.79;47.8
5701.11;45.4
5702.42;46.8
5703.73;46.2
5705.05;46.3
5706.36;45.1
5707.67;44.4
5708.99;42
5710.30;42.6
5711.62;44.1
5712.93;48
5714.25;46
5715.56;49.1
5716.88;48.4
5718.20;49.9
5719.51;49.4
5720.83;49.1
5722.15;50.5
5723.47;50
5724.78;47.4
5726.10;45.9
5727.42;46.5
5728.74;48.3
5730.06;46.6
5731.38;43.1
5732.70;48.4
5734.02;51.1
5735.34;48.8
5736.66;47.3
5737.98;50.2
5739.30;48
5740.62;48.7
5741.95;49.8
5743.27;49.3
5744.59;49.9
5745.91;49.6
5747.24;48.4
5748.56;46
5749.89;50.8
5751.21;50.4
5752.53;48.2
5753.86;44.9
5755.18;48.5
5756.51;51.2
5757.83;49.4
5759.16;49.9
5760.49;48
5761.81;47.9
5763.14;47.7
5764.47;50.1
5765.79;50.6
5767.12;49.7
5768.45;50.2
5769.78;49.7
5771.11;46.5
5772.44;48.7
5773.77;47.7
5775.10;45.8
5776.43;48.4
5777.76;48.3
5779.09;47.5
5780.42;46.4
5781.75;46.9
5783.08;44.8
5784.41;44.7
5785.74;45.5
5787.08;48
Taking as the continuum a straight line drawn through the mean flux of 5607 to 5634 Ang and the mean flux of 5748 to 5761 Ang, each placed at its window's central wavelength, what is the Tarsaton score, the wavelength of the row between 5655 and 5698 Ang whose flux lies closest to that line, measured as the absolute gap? 5681.45 Ang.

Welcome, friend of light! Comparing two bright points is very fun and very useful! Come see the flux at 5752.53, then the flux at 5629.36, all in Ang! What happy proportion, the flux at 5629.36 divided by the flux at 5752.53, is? 0.98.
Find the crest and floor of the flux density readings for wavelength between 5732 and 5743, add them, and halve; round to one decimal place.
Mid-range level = 49.2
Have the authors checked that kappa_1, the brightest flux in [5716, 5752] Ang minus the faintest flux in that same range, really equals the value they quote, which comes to 8.0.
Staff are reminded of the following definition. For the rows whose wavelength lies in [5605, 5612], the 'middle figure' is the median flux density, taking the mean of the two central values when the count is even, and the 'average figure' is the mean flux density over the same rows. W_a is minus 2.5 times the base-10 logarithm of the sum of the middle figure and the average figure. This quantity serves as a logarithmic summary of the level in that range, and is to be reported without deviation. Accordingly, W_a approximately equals -4.96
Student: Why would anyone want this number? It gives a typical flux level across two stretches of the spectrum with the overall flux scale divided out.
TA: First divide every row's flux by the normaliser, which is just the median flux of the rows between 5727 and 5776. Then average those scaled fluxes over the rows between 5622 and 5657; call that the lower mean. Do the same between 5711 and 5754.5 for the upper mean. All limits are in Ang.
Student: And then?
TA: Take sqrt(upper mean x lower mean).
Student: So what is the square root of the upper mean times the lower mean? 0.982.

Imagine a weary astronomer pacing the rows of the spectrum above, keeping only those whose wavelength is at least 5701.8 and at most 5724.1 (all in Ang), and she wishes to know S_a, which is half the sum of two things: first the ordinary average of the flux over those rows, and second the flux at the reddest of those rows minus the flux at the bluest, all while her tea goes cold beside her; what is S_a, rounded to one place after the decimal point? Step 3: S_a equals 25.1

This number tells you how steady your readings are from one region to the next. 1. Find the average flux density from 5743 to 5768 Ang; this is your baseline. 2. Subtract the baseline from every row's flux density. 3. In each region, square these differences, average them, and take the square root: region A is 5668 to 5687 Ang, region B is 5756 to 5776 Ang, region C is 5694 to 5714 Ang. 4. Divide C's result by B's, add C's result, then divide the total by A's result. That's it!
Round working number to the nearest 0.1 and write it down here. 2.6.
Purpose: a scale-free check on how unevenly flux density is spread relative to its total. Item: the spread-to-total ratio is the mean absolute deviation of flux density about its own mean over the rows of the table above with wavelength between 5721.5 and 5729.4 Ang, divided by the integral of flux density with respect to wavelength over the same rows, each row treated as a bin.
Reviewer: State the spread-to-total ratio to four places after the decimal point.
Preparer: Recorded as 0.0039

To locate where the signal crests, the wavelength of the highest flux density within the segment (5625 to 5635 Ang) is 5633.25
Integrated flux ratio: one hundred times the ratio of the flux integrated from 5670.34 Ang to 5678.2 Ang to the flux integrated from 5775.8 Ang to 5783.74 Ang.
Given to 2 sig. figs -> 99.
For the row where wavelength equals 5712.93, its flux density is 48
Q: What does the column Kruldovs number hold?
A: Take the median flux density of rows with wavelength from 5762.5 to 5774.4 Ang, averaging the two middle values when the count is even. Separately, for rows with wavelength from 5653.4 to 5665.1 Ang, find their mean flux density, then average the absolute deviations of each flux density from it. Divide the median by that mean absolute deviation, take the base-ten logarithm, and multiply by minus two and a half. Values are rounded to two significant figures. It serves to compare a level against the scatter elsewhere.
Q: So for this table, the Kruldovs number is -3.3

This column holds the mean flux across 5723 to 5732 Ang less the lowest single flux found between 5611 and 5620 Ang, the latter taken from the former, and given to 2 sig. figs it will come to 9.4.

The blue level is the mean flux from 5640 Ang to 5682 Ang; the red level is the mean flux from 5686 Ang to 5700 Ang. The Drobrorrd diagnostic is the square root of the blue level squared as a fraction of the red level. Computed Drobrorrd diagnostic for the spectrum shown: 6.91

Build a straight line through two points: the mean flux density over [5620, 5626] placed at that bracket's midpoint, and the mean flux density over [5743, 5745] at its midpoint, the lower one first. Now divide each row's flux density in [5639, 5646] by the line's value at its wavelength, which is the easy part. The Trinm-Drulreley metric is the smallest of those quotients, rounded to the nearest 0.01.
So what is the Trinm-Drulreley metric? 1.01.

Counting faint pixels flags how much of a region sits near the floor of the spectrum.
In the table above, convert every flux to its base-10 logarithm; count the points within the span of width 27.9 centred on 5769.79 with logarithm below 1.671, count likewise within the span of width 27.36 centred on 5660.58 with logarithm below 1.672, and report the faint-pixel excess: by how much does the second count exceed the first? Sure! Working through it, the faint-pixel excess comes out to 4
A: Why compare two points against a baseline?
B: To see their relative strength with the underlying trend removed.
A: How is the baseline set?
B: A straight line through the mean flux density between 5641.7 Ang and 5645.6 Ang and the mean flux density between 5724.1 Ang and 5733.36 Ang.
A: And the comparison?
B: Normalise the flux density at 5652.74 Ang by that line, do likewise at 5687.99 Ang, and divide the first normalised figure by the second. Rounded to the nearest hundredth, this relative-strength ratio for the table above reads 1.18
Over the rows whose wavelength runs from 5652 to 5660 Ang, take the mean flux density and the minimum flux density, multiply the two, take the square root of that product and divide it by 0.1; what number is 436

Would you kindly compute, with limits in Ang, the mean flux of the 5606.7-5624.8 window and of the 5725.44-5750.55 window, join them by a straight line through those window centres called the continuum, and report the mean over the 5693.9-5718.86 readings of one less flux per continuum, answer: 0.022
